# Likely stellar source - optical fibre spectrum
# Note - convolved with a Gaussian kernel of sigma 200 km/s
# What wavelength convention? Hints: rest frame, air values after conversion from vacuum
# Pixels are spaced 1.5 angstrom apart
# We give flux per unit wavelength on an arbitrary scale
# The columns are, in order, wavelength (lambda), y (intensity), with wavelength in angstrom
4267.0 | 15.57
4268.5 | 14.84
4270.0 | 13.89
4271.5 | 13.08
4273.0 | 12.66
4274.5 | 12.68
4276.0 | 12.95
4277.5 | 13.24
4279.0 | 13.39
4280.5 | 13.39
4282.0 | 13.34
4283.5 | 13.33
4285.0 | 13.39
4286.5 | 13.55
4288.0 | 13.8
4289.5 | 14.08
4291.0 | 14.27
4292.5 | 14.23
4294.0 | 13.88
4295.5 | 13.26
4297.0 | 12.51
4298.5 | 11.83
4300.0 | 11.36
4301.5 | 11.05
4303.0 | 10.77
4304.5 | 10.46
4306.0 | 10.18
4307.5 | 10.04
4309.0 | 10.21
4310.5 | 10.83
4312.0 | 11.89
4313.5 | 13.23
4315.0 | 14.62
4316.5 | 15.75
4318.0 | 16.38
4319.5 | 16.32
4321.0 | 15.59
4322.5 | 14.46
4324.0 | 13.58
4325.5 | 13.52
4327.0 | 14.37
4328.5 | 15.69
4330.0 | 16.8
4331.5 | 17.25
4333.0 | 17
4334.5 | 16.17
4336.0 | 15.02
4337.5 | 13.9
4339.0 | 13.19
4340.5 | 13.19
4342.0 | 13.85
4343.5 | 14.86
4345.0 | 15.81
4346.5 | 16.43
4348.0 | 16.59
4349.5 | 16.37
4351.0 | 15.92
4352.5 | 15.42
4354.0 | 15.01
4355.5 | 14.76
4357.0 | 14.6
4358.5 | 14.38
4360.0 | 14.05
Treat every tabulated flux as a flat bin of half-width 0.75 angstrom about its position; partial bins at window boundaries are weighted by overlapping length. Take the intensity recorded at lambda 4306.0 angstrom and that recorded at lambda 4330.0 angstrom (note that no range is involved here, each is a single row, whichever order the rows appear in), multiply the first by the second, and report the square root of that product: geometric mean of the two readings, 13.1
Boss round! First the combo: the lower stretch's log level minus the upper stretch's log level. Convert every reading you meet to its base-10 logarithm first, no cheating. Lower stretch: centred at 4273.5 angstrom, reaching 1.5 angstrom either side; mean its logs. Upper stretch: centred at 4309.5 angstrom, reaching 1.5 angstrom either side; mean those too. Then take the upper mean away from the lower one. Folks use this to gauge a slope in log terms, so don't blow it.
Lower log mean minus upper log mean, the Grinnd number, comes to 0.08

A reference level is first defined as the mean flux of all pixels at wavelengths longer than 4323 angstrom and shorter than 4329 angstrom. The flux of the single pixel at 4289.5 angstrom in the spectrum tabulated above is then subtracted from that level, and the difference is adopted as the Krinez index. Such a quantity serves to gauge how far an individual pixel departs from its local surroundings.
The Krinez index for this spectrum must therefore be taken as 0.2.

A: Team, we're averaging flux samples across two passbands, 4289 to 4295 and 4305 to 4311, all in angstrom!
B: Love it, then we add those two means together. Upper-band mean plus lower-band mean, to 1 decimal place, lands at 24.4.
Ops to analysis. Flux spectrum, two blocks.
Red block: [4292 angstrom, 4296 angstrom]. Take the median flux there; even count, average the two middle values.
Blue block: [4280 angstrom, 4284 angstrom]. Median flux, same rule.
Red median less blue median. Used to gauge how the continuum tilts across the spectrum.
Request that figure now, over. 0.5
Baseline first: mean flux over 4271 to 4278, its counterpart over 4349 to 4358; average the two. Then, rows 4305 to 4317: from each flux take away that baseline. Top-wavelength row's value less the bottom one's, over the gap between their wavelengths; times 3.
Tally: 1.6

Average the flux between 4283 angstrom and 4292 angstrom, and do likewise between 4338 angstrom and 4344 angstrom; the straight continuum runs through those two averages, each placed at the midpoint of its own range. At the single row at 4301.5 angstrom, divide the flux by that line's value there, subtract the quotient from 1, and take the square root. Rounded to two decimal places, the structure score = 0.44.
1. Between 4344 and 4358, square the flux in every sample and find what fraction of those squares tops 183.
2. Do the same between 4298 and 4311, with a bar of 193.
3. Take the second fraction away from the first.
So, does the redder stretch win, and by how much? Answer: 1.00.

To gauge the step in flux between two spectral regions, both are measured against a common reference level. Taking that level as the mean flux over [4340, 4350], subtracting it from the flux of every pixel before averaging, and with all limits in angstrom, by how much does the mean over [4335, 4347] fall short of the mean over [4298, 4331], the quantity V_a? -1.4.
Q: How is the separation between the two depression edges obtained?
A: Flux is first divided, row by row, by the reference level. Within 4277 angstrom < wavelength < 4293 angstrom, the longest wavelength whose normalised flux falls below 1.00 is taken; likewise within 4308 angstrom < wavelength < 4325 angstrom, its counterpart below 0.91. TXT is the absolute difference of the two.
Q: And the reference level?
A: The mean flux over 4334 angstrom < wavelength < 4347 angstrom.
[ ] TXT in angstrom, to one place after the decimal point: 21.0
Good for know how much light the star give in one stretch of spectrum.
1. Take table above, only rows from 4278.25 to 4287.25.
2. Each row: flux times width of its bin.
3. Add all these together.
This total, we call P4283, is 121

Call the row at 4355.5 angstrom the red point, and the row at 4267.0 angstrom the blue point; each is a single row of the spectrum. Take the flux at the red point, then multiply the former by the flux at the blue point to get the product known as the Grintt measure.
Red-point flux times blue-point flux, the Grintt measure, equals 230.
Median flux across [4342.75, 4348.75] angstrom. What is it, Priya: 16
